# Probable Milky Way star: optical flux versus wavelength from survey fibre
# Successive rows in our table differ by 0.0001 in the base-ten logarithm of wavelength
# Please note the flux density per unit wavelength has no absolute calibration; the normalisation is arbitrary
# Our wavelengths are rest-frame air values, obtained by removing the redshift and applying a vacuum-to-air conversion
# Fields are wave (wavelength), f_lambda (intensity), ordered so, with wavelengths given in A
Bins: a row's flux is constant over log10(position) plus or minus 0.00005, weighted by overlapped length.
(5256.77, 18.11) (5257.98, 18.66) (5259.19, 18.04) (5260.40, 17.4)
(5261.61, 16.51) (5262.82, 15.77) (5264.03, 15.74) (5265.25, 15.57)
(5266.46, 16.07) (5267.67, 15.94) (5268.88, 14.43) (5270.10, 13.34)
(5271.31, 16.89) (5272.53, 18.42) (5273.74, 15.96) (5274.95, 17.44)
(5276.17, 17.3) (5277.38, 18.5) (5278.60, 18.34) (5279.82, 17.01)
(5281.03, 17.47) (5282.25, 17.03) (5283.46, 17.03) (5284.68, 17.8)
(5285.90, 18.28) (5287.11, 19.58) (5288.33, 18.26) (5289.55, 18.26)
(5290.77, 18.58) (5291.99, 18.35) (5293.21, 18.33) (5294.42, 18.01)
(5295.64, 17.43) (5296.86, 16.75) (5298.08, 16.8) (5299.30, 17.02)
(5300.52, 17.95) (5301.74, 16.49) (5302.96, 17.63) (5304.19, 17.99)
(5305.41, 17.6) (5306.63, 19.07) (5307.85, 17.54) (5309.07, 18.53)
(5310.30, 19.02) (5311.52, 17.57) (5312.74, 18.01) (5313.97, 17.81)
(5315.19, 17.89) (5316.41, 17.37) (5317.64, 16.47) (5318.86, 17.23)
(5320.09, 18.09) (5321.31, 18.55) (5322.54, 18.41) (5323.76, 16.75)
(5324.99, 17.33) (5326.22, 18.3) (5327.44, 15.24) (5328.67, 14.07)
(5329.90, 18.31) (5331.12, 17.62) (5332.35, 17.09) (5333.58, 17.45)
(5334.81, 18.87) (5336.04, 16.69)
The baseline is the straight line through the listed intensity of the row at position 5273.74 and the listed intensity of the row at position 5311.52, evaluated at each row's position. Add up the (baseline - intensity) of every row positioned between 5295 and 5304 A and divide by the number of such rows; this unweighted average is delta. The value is -0.1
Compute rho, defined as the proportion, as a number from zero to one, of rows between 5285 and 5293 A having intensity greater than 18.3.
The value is 0.50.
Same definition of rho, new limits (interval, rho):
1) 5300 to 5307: 0.17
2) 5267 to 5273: 0.20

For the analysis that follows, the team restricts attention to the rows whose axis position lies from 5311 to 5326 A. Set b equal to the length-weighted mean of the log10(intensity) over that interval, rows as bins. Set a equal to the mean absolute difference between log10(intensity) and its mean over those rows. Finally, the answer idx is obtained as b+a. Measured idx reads 1.258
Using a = 0.0124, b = 1.25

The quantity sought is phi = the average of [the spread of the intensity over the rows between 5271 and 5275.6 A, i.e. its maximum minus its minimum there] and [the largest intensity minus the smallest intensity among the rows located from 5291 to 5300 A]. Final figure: 2.0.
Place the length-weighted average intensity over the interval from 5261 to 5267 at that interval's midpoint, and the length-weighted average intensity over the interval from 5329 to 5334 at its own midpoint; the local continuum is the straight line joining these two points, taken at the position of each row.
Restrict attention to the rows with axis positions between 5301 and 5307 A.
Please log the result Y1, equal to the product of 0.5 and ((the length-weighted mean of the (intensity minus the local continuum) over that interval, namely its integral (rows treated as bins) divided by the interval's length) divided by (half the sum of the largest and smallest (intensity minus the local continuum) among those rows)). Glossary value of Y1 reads 0.46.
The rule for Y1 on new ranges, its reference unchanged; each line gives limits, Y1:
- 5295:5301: 0.38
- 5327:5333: 0.37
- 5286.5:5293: 0.43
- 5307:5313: 0.46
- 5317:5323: 0.80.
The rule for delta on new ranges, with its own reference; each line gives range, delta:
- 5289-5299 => -1.0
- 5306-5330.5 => 0.3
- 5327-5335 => 1.5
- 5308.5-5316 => -0.5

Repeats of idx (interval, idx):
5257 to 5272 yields 1.238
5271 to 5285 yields 1.255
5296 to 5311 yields 1.264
